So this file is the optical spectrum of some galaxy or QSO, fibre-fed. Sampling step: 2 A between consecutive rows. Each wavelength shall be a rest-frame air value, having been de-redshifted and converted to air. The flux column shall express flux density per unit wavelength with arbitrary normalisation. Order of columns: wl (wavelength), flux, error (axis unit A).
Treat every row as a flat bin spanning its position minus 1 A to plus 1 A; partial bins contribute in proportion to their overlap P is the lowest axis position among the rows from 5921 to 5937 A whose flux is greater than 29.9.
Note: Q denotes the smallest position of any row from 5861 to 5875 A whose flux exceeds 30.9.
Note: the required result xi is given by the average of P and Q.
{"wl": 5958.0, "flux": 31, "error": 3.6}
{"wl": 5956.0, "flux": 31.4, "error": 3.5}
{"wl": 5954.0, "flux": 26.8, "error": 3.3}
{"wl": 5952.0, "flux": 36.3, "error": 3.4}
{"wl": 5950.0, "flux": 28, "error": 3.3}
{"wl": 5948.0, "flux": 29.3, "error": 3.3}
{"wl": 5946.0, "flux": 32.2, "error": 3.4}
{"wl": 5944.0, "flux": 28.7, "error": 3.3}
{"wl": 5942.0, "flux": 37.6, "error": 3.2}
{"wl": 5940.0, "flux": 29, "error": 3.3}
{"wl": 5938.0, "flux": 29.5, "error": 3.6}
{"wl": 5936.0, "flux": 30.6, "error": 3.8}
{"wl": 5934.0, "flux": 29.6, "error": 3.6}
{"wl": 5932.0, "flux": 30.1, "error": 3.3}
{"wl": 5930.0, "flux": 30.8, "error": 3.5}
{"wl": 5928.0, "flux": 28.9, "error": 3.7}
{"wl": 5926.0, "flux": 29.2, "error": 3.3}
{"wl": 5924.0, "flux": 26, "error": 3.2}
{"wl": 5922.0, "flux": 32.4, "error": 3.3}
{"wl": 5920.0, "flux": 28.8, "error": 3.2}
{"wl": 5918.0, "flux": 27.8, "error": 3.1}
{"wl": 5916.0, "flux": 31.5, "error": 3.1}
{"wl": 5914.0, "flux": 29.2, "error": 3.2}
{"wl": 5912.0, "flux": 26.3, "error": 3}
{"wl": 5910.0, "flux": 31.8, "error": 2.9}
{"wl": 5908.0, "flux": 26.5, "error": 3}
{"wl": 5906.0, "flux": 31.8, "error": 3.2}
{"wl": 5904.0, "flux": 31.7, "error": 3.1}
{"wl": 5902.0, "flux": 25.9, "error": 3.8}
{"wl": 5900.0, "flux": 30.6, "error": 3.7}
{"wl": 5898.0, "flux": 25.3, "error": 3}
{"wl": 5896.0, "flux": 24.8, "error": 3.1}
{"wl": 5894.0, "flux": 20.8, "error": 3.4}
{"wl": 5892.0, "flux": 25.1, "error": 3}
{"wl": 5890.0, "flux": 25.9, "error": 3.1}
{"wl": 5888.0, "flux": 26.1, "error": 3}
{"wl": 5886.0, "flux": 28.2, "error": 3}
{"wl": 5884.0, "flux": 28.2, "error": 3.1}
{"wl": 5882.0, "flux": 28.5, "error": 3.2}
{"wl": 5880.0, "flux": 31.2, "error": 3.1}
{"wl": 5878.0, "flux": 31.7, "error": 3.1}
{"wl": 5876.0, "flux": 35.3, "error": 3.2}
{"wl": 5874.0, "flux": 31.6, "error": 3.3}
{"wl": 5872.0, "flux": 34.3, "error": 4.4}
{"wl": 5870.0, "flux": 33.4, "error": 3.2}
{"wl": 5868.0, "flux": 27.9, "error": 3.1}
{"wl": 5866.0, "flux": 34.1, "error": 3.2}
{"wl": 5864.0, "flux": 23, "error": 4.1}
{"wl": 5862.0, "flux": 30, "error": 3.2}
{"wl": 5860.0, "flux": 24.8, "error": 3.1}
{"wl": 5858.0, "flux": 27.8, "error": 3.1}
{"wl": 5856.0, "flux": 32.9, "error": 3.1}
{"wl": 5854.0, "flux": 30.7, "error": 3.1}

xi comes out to 5894 A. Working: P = 5922.0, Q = 5866.0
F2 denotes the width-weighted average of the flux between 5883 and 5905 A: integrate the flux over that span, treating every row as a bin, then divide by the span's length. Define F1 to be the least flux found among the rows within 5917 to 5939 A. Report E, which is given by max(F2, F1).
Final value 26.6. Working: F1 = 26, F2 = 26.6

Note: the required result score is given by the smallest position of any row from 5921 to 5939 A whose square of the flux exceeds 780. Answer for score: 5922.0 A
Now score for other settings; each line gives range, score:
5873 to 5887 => 5874.0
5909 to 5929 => 5910.0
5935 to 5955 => 5936.0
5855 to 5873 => 5856.0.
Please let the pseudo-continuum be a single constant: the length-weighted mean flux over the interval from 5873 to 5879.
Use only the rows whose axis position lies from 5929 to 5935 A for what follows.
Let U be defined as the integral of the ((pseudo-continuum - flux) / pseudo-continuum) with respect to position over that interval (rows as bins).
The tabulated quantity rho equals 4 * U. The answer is 2.0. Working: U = 0.49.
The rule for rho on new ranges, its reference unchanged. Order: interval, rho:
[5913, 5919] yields 2.5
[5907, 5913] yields 3.4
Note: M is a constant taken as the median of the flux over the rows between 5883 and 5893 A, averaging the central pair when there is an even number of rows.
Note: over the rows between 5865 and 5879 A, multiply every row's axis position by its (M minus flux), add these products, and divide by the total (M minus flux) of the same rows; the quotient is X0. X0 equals 5872.3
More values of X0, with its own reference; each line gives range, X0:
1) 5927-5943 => 5936.4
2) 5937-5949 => 5943.0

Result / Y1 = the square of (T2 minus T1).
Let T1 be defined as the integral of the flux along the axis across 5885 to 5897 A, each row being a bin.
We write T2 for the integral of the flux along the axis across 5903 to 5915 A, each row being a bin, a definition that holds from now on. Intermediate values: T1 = 302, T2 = 355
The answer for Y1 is 2788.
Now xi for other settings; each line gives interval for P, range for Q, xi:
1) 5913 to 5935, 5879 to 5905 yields 5898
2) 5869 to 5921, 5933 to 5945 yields 5906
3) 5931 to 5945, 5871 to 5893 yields 5902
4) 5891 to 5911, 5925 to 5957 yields 5921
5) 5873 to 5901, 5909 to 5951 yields 5892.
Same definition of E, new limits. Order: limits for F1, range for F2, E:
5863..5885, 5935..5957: 30.9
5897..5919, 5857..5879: 30.4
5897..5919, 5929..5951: 30.5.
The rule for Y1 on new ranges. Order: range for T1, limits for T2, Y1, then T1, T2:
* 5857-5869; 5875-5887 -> 961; 335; 366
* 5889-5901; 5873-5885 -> 4624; 305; 373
